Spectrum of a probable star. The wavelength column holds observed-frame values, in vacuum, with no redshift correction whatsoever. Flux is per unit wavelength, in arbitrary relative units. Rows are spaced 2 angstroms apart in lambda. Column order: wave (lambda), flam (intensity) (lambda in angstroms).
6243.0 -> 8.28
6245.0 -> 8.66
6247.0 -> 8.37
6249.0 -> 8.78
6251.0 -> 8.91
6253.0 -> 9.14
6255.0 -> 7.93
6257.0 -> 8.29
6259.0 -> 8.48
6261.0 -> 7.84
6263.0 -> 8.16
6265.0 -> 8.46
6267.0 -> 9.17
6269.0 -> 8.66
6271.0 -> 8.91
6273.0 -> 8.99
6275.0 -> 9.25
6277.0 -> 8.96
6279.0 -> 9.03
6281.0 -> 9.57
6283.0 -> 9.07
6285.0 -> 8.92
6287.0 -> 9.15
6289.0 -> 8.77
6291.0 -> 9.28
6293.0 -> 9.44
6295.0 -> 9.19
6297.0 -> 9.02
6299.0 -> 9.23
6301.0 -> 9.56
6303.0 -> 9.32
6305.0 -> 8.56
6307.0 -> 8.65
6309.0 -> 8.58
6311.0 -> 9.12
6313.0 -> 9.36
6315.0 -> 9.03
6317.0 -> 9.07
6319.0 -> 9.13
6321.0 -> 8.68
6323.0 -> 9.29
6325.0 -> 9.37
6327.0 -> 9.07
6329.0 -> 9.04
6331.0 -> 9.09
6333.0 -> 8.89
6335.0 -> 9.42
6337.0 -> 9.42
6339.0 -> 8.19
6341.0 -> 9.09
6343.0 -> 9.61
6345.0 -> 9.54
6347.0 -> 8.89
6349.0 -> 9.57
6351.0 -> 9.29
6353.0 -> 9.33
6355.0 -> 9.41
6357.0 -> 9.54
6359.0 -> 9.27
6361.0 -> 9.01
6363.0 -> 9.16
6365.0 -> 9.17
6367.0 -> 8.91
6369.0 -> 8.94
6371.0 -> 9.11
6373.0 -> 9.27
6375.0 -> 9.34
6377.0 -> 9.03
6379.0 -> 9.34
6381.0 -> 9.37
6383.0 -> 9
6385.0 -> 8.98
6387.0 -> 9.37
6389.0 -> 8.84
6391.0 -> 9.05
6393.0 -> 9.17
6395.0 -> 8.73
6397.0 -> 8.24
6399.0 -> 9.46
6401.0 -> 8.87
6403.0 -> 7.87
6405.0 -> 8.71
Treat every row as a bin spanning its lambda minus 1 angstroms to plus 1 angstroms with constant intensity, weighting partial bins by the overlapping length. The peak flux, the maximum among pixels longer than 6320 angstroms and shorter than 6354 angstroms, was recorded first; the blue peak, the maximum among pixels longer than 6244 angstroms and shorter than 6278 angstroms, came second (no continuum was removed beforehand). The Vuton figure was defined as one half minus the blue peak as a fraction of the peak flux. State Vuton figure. -0.463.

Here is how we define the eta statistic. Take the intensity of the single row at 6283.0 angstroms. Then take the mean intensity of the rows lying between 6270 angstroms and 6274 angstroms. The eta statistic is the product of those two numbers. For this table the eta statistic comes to 81.2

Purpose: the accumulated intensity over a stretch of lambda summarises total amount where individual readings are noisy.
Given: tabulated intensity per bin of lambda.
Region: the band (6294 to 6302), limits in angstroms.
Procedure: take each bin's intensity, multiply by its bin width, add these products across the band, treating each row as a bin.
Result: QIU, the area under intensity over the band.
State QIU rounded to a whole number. 74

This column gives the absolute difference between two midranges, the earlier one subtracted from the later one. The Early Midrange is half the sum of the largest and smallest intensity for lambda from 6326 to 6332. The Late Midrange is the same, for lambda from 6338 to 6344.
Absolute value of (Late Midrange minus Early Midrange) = 0.2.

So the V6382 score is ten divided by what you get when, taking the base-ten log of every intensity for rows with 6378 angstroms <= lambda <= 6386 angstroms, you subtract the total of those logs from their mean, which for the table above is -3.46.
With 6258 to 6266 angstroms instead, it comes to -3.64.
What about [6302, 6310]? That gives -3.53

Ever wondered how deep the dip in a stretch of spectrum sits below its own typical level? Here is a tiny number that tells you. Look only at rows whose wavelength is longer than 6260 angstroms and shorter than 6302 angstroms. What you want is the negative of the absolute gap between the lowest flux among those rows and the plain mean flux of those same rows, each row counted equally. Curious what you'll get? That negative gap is -1.14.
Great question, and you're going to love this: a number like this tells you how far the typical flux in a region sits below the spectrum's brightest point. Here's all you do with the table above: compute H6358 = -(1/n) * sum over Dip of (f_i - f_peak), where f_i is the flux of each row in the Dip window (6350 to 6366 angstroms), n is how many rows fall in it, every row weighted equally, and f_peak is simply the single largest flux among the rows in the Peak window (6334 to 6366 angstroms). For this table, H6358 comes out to 0.34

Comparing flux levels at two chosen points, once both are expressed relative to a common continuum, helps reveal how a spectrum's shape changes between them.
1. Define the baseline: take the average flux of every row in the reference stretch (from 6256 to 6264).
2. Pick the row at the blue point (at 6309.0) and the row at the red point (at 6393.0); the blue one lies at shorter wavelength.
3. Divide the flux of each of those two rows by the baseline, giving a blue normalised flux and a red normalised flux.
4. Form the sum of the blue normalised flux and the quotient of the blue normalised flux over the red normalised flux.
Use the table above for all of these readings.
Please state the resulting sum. 1.98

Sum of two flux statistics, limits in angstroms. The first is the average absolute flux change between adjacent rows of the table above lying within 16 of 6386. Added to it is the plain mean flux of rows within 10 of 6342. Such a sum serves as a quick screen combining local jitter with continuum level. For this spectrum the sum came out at 9.54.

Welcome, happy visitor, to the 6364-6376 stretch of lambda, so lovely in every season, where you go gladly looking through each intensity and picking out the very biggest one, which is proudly 9.34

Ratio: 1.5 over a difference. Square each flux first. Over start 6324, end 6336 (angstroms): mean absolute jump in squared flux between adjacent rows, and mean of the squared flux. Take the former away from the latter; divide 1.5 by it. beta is 0.0188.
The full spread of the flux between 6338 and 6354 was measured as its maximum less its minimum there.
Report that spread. 1.42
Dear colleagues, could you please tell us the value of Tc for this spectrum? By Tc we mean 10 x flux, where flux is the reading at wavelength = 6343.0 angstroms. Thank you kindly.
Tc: 96.1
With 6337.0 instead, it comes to 94.2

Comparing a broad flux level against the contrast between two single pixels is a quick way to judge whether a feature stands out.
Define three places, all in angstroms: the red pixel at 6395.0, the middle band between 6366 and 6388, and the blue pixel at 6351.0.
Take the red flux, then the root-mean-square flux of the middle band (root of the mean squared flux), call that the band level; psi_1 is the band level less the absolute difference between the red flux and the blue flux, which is 8.6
